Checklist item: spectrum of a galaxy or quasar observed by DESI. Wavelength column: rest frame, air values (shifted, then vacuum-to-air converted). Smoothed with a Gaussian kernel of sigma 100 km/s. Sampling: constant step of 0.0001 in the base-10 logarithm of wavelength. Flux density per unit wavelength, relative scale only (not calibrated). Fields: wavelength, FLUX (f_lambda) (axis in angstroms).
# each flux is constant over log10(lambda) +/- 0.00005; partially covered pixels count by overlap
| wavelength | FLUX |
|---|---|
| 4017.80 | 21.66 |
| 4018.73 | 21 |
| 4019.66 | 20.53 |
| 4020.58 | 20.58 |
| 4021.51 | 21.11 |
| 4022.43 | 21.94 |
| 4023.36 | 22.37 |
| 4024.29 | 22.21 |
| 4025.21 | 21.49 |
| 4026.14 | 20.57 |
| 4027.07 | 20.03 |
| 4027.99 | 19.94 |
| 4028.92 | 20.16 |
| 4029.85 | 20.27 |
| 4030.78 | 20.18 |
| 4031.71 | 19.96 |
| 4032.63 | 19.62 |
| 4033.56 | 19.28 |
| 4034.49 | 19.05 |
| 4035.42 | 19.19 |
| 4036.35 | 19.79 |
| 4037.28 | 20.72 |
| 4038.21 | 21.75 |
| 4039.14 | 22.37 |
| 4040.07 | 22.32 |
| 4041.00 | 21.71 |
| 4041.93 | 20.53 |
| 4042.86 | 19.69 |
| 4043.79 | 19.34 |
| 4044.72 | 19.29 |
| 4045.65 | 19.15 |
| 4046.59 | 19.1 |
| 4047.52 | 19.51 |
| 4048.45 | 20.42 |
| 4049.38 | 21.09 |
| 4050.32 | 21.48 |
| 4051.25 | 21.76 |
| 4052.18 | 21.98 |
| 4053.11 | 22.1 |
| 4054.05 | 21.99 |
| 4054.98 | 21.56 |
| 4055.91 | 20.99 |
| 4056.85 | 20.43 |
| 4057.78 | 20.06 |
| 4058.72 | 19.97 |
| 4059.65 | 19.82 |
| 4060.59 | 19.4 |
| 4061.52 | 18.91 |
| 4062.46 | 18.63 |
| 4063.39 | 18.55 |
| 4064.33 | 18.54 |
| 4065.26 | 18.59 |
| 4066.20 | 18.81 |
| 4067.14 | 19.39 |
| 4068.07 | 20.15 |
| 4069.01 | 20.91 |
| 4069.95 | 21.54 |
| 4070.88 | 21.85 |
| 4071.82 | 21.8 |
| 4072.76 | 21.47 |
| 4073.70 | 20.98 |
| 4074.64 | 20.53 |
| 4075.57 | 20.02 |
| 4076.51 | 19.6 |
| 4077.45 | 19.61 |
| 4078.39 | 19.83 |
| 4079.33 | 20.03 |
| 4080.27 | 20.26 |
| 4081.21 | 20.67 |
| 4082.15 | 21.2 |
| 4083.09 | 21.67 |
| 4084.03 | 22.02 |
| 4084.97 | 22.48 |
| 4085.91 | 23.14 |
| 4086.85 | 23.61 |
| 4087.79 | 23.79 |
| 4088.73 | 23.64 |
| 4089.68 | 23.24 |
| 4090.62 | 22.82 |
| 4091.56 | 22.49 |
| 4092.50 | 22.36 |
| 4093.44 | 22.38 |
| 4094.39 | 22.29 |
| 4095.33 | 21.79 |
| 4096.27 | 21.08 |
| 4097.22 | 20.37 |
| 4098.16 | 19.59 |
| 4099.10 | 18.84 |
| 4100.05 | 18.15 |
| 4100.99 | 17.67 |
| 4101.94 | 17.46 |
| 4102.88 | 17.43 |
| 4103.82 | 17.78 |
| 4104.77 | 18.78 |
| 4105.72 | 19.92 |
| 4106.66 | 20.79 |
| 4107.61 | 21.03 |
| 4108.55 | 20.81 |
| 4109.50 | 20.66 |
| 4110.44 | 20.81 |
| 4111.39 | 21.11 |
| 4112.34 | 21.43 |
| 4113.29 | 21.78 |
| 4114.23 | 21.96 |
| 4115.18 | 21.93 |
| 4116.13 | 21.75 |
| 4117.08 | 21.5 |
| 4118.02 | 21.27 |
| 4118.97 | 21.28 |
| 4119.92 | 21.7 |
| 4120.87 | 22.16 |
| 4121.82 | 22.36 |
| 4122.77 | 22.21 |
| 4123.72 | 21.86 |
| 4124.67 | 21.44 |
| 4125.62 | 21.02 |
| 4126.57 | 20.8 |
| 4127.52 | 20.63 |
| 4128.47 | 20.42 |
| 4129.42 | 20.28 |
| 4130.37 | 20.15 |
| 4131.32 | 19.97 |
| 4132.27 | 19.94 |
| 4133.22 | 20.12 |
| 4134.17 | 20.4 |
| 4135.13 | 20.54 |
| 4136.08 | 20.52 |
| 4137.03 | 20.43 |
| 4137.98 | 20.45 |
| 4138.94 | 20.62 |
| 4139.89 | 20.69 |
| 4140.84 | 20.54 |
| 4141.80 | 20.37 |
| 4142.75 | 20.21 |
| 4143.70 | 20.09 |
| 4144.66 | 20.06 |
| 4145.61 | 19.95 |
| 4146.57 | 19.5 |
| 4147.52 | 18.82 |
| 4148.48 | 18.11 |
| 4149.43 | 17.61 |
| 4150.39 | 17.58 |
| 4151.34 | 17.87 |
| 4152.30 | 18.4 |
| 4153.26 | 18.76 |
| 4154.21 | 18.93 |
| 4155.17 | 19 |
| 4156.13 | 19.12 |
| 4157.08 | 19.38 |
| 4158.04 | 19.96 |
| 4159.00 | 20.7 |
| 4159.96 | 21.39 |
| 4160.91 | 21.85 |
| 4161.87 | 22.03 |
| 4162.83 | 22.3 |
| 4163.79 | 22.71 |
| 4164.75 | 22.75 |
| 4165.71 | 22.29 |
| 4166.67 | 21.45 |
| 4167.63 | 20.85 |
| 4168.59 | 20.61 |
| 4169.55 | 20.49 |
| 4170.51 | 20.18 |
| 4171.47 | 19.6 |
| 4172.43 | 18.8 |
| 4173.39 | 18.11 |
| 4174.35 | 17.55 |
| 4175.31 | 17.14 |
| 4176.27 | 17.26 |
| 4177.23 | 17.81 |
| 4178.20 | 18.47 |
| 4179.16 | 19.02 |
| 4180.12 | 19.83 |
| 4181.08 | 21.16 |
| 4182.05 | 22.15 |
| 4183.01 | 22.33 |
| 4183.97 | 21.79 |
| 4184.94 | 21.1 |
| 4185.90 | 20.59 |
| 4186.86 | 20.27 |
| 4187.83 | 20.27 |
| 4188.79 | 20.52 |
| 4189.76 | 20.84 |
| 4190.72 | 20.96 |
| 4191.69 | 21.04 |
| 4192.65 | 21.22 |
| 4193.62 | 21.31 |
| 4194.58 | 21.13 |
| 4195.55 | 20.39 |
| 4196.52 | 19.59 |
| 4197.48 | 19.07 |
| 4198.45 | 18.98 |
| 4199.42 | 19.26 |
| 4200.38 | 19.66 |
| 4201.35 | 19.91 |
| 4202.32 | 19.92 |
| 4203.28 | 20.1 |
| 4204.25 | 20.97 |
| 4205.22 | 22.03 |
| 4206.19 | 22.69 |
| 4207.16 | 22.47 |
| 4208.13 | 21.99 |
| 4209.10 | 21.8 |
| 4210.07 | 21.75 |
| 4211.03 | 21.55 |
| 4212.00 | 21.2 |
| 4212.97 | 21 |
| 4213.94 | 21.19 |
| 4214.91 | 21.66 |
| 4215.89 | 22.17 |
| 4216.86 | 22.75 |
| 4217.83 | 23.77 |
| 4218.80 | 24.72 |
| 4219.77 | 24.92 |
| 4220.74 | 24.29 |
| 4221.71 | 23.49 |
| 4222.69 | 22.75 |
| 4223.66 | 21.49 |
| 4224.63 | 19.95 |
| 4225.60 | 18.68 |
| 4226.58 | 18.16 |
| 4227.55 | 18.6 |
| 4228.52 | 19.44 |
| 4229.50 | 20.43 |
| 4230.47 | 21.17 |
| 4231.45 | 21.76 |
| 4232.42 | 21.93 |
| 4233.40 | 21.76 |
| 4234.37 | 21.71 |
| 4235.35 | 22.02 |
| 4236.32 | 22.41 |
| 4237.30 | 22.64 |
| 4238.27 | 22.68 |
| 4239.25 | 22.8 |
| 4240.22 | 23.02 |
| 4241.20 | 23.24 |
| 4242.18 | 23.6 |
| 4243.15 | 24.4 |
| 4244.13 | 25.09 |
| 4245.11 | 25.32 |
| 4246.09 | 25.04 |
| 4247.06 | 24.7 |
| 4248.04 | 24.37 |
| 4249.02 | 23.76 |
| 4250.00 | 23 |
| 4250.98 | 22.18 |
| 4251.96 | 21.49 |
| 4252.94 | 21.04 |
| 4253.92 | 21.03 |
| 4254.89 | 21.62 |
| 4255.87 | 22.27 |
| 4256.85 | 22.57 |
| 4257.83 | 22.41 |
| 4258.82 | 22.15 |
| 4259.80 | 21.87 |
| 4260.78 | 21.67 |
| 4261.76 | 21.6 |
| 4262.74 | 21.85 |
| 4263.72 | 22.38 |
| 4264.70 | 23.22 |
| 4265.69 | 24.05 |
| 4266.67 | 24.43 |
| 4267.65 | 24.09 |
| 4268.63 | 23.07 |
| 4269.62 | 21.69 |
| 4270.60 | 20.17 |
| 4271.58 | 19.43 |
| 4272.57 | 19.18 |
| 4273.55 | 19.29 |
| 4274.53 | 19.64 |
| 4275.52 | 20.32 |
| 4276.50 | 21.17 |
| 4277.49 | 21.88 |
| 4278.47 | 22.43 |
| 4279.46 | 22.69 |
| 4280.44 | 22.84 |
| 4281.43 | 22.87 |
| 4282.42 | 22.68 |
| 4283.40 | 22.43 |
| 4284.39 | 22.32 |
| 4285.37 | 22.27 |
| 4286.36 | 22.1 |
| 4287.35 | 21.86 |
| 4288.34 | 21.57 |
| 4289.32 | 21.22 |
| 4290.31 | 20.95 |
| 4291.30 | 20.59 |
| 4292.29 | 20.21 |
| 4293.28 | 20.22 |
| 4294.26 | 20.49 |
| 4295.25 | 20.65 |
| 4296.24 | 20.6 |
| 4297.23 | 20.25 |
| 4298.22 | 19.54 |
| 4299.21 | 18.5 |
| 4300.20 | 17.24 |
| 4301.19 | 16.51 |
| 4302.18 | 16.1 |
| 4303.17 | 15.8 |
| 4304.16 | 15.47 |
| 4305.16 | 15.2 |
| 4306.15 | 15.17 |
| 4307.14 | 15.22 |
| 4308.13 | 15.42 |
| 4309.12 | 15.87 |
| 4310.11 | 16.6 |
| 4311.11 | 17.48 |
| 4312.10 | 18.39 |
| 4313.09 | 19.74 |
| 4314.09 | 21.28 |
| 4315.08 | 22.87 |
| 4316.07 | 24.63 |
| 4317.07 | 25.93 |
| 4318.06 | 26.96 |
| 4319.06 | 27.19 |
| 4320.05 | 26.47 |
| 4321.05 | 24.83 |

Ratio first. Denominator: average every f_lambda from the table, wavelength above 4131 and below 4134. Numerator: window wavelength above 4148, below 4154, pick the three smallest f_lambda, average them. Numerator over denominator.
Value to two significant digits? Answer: 0.88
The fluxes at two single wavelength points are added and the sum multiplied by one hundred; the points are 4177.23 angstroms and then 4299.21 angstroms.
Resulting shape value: 3631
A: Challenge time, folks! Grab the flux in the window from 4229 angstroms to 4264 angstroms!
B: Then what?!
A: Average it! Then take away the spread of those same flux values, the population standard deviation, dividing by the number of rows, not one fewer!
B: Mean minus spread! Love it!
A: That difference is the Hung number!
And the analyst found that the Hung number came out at 21.4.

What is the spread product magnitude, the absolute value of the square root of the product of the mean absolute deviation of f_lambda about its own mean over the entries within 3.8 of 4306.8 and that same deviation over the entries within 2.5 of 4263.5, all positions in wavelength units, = 0.55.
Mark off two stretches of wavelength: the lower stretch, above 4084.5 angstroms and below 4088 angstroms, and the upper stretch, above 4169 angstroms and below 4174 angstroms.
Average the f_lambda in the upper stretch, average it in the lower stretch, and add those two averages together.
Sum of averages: 42.7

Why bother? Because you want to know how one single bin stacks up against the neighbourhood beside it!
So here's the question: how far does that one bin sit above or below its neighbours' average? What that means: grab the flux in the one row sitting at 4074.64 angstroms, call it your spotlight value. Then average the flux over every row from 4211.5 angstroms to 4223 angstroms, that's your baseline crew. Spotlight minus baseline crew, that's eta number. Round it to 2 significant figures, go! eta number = -2.3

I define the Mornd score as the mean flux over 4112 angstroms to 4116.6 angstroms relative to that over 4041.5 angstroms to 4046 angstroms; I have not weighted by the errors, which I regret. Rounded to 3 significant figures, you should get 1.11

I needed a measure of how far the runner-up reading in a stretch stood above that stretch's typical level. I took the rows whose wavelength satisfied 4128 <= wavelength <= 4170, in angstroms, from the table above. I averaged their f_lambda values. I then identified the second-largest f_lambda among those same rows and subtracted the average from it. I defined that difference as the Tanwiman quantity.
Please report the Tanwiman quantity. 2.5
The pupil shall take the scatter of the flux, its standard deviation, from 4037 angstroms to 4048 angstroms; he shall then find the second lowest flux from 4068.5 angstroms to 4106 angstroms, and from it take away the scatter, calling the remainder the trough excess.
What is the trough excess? 16.2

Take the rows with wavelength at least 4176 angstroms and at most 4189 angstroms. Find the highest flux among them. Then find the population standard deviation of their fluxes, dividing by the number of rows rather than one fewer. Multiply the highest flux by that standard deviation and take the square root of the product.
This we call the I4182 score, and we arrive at 5.8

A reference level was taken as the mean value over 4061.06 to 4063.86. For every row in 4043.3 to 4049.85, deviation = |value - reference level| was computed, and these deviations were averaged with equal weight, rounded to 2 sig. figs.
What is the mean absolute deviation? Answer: 1.0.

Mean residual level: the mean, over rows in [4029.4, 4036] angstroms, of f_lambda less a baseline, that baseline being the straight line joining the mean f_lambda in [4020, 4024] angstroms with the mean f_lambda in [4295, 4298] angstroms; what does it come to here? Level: -1.8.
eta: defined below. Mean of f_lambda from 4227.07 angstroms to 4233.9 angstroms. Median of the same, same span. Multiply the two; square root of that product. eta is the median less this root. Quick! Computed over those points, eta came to 0.22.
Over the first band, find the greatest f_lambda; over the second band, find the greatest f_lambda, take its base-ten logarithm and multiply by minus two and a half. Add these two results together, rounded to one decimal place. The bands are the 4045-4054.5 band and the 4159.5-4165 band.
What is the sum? 18.7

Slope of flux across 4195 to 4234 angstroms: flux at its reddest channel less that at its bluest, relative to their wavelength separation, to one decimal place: 0.0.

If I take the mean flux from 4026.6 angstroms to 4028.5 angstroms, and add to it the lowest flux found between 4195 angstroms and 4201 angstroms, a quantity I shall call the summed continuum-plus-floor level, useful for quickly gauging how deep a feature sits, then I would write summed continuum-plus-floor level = 39.0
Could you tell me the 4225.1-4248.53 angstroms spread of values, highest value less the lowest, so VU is 7.2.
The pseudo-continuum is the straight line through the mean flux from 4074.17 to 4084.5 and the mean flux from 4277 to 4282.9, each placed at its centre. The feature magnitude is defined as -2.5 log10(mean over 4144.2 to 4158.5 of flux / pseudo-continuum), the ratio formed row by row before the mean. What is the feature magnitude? 0.13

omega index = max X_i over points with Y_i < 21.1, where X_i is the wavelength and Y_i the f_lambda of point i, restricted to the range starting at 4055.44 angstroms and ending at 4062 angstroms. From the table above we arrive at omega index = 4061.52 angstroms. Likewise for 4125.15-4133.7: 4133.22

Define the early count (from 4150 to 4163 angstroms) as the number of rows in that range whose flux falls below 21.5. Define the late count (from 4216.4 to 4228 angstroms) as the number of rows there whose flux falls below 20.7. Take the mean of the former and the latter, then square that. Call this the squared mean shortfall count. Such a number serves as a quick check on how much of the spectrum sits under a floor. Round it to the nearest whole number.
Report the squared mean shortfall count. 56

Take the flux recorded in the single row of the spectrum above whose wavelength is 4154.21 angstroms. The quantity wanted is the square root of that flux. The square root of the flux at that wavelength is 4.35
